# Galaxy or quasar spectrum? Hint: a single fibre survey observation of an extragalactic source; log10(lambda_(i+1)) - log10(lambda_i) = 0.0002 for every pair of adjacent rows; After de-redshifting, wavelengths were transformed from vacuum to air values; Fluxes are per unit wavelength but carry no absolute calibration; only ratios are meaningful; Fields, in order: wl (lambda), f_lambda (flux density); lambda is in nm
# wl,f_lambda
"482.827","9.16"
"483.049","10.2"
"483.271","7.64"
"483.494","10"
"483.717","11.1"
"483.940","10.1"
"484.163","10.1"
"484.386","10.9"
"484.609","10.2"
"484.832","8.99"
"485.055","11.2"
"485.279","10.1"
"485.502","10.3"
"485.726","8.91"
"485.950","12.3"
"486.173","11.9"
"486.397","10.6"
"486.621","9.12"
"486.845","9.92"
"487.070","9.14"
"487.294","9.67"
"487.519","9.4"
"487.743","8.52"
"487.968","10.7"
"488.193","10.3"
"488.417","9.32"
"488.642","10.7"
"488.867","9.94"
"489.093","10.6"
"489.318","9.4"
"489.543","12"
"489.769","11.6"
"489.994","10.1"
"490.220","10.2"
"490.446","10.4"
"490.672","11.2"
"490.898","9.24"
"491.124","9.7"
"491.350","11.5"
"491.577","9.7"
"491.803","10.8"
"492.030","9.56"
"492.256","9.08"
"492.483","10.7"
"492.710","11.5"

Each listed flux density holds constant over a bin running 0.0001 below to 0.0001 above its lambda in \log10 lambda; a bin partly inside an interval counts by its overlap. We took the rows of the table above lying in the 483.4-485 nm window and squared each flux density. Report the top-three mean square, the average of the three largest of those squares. 115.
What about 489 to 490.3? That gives 130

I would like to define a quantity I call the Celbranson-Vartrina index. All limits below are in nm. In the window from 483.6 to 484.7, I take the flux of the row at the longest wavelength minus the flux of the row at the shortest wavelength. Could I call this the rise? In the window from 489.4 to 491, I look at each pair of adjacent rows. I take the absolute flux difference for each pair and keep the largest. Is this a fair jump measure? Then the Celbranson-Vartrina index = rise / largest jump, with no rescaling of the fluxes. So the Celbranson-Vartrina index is -0.46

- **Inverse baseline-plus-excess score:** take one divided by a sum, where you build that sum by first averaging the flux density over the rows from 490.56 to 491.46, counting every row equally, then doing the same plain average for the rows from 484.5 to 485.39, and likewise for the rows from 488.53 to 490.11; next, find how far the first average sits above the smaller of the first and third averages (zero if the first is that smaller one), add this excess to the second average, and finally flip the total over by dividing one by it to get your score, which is 0.0988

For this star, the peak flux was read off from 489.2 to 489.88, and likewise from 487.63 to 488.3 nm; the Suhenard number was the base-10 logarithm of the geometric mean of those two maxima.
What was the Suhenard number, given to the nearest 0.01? 1.05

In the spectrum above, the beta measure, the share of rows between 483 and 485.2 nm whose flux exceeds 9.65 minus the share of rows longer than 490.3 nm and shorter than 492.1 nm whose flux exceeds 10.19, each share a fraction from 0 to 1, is 0.30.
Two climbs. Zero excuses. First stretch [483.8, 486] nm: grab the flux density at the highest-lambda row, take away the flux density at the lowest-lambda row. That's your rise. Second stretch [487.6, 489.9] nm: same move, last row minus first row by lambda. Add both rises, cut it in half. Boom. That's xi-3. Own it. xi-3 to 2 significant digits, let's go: 2.6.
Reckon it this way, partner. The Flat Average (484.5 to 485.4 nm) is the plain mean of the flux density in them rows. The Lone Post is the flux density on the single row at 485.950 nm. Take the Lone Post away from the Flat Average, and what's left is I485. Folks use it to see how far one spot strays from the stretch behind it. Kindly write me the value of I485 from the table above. -2.2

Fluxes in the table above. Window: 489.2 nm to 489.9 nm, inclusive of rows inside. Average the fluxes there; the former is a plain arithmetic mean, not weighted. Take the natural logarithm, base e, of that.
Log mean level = 2.40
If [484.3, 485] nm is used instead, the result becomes 2.31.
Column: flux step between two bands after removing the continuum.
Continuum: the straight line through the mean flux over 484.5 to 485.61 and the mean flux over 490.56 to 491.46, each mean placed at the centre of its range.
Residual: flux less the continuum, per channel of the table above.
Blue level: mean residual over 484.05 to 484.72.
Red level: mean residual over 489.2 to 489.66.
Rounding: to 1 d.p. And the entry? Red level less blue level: 0.1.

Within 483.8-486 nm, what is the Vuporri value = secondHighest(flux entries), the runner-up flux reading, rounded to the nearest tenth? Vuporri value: 11.2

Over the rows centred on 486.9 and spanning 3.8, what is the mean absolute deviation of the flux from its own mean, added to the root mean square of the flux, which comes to 11.0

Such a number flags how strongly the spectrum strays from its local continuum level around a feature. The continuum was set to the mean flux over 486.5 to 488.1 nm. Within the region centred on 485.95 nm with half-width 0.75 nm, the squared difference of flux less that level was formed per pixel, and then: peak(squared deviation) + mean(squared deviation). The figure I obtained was 10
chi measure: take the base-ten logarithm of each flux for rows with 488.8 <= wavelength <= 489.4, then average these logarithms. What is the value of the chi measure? 1.00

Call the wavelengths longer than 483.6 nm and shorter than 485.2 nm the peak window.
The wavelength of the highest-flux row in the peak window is 485.055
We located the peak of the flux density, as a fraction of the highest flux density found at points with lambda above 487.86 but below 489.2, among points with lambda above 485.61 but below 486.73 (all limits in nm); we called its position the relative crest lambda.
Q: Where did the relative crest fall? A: 485.950 nm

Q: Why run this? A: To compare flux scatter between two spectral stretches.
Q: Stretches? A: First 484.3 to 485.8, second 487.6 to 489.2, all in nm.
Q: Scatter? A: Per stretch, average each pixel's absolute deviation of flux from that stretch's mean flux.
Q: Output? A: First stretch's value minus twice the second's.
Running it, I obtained -0.64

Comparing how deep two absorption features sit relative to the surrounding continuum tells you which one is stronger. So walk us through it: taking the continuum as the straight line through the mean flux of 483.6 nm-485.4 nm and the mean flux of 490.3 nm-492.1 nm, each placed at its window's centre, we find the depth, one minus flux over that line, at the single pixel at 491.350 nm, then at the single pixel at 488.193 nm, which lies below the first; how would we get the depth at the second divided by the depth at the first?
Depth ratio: 0.0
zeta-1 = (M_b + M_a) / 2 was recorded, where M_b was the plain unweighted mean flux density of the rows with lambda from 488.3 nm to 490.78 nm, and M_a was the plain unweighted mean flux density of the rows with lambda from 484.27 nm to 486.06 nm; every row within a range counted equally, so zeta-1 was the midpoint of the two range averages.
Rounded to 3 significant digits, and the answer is 10.4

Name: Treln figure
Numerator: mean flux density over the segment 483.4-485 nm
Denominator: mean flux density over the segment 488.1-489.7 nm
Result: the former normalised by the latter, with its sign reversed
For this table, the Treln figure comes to -0.99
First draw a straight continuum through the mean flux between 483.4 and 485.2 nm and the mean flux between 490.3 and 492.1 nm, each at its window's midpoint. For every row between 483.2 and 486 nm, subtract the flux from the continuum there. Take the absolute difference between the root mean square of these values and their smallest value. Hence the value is 3.13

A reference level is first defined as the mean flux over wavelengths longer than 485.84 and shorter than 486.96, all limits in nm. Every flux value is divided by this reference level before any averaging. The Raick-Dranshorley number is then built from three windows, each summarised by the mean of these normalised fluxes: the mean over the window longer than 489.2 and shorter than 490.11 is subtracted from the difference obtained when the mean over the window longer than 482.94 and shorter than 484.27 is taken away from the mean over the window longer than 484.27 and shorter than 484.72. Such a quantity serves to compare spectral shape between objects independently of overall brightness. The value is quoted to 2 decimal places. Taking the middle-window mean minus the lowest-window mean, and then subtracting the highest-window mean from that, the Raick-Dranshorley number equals -0.94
